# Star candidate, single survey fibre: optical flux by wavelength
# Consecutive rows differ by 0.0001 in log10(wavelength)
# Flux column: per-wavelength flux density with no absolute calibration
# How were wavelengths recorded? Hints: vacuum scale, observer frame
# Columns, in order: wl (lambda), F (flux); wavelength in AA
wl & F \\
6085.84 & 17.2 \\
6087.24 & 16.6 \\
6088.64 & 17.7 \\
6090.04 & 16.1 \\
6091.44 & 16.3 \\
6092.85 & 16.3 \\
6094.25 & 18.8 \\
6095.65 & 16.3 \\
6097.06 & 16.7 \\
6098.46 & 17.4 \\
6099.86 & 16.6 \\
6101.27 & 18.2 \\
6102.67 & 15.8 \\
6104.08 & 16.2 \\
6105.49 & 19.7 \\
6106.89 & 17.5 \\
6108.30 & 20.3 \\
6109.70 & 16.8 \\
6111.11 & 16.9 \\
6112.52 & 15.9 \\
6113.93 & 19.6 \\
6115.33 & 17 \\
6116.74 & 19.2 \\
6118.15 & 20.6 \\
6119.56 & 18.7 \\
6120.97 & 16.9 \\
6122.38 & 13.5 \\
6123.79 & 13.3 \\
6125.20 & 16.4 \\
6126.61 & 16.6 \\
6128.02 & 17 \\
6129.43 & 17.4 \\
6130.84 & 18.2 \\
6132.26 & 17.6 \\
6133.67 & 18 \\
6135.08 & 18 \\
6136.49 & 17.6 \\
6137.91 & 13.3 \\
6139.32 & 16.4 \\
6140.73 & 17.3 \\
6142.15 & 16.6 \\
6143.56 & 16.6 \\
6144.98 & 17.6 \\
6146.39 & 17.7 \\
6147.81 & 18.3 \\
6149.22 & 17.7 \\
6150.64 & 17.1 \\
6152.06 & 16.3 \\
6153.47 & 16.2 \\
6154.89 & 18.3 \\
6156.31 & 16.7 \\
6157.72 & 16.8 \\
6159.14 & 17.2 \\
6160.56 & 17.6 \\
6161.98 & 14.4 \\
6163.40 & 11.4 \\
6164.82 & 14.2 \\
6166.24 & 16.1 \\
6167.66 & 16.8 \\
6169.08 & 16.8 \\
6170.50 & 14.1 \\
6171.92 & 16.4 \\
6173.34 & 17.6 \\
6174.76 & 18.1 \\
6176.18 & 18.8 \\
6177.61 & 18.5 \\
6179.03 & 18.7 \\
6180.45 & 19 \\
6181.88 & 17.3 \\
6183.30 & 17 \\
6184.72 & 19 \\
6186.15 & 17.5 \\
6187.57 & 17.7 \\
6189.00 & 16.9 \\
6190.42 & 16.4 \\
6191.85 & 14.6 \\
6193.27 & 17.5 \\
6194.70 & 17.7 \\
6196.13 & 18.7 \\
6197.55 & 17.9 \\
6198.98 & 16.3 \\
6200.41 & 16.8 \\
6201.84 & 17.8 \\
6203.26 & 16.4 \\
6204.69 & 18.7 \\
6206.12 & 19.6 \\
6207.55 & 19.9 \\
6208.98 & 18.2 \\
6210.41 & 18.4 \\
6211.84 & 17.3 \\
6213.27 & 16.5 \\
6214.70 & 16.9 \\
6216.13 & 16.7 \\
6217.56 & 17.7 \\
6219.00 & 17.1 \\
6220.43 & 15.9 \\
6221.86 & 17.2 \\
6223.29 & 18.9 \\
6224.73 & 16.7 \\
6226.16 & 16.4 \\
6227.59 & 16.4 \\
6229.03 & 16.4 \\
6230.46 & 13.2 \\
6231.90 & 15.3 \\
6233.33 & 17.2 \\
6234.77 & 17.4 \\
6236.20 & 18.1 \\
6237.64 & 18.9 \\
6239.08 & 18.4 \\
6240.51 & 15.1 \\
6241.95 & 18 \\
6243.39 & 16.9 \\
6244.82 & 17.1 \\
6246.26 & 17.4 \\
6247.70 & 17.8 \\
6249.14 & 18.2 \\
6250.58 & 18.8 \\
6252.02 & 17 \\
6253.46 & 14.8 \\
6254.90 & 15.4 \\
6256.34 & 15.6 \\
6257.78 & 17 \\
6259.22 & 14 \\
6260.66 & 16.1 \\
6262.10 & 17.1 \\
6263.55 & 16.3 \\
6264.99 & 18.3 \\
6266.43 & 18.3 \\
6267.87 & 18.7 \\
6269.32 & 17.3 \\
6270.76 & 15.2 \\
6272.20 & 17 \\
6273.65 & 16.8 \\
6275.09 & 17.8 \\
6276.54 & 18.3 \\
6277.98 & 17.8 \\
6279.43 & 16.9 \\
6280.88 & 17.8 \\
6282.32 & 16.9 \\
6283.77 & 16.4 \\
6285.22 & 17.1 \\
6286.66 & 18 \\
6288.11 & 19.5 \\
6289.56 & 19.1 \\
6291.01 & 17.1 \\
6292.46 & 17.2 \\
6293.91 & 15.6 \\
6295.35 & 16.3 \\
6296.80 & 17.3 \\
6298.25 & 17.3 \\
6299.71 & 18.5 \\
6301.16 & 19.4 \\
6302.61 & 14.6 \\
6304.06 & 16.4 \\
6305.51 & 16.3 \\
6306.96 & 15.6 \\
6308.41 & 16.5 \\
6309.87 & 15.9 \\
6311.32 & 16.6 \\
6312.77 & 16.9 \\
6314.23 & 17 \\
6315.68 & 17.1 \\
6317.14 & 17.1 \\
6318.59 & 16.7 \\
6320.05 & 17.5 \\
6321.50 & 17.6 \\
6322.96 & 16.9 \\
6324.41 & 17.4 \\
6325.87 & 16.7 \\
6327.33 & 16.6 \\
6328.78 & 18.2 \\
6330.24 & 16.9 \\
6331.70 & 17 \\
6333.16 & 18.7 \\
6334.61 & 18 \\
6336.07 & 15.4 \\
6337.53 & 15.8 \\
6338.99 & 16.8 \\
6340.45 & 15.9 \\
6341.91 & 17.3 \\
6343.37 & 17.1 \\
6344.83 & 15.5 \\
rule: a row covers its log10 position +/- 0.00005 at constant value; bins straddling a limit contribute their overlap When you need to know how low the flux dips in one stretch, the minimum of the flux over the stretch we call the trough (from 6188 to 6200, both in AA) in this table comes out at 14.6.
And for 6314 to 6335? 16.6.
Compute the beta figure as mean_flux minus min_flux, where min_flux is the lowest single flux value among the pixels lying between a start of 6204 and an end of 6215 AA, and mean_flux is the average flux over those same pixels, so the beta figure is 1.7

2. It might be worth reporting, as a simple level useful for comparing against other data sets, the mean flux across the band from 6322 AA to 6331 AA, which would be 17.1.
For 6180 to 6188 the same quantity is 17.9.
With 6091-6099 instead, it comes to 17.0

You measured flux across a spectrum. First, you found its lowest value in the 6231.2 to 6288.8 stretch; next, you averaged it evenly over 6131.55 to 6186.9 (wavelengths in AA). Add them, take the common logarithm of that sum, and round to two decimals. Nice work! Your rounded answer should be 1.49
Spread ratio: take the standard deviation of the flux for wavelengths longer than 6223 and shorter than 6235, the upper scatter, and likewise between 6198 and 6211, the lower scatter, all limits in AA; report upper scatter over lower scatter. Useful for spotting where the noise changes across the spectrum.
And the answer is 1.2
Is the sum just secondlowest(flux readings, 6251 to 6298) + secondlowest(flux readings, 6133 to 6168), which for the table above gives 28.1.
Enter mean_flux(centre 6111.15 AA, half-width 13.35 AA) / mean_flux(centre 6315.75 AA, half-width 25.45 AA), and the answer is 1.03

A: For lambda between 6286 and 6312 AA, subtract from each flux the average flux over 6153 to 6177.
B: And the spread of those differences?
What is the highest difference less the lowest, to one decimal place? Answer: 4.9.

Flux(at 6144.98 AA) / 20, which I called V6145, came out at 0.88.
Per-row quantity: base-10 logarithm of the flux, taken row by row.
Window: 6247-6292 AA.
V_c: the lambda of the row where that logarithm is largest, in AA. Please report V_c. 6288.11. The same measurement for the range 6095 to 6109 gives 6108.30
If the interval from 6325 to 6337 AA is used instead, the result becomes 6333.16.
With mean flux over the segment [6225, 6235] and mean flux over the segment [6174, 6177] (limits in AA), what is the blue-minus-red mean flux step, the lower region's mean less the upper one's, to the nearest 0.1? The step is 2.4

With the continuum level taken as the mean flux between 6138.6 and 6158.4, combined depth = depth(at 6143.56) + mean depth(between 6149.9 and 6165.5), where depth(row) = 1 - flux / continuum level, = 0.094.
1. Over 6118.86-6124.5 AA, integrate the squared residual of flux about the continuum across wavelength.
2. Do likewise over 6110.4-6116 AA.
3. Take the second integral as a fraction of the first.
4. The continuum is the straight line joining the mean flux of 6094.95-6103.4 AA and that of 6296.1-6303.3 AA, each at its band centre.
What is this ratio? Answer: 0.3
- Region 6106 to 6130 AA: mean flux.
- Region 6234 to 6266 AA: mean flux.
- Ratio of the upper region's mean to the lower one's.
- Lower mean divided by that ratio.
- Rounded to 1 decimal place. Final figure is 17.6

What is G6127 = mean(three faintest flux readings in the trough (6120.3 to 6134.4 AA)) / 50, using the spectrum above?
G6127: 0.288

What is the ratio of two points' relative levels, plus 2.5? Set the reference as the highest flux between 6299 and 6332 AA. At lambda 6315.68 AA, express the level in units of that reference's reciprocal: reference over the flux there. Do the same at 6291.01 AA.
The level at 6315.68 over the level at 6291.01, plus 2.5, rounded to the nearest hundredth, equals 3.50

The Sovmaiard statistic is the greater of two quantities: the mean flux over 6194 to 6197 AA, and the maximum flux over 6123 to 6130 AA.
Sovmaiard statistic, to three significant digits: 18.2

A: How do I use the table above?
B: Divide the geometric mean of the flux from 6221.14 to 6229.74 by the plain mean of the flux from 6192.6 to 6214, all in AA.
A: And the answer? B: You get 0.951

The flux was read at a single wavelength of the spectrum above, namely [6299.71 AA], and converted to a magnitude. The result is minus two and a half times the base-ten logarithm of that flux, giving -3.17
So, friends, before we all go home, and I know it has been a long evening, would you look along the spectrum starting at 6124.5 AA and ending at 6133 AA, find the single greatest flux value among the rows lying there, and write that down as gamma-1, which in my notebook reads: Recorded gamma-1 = 18.2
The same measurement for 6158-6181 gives 19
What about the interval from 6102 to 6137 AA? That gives 20.6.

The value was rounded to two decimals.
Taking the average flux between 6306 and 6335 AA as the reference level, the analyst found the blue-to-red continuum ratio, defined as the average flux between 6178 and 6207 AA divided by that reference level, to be 1.03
